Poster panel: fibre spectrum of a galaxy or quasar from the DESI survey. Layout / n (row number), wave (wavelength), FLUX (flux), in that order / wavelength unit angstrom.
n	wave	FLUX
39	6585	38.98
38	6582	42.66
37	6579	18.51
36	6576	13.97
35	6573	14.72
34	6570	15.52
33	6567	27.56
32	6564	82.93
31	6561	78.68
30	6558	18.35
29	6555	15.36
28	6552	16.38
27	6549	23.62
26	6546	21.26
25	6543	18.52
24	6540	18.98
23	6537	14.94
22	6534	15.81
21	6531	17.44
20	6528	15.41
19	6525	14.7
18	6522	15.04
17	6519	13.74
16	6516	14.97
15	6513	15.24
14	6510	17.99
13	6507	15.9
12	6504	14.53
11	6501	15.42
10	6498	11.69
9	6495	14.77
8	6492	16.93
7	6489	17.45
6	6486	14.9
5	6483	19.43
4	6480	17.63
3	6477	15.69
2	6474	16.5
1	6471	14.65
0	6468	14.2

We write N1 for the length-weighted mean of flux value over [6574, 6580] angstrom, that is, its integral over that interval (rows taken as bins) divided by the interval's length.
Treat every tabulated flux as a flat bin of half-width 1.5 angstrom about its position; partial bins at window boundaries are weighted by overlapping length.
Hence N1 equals 15.9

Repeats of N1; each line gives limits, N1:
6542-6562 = 26.4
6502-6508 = 15.2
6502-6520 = 15.4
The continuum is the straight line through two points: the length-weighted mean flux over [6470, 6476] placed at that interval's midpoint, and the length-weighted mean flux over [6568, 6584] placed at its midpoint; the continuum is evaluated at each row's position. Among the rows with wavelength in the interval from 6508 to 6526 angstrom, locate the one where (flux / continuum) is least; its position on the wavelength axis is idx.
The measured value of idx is 6519 angstrom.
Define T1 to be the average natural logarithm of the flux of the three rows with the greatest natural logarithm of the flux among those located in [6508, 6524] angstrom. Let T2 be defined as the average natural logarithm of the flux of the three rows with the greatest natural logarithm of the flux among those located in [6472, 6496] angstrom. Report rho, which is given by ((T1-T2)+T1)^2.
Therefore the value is 7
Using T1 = 2.77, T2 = 2.9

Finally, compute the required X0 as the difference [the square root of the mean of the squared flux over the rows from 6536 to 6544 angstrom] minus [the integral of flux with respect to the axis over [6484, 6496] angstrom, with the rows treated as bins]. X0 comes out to -177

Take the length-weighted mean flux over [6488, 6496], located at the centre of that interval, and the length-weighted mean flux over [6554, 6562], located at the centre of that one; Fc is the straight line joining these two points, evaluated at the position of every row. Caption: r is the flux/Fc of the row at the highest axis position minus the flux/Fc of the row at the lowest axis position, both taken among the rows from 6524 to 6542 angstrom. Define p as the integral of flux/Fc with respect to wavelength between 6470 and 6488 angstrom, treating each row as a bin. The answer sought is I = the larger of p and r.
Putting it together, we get 24.1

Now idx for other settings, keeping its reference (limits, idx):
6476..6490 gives 6486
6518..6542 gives 6519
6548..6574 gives 6573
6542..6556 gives 6555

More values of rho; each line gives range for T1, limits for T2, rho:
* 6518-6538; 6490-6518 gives 8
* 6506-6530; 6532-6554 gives 6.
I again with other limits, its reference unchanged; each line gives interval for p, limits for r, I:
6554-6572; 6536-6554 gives 19.0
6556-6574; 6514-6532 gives 18.8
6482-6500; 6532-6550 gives 18.0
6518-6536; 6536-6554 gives 10.3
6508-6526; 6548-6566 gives 11.6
